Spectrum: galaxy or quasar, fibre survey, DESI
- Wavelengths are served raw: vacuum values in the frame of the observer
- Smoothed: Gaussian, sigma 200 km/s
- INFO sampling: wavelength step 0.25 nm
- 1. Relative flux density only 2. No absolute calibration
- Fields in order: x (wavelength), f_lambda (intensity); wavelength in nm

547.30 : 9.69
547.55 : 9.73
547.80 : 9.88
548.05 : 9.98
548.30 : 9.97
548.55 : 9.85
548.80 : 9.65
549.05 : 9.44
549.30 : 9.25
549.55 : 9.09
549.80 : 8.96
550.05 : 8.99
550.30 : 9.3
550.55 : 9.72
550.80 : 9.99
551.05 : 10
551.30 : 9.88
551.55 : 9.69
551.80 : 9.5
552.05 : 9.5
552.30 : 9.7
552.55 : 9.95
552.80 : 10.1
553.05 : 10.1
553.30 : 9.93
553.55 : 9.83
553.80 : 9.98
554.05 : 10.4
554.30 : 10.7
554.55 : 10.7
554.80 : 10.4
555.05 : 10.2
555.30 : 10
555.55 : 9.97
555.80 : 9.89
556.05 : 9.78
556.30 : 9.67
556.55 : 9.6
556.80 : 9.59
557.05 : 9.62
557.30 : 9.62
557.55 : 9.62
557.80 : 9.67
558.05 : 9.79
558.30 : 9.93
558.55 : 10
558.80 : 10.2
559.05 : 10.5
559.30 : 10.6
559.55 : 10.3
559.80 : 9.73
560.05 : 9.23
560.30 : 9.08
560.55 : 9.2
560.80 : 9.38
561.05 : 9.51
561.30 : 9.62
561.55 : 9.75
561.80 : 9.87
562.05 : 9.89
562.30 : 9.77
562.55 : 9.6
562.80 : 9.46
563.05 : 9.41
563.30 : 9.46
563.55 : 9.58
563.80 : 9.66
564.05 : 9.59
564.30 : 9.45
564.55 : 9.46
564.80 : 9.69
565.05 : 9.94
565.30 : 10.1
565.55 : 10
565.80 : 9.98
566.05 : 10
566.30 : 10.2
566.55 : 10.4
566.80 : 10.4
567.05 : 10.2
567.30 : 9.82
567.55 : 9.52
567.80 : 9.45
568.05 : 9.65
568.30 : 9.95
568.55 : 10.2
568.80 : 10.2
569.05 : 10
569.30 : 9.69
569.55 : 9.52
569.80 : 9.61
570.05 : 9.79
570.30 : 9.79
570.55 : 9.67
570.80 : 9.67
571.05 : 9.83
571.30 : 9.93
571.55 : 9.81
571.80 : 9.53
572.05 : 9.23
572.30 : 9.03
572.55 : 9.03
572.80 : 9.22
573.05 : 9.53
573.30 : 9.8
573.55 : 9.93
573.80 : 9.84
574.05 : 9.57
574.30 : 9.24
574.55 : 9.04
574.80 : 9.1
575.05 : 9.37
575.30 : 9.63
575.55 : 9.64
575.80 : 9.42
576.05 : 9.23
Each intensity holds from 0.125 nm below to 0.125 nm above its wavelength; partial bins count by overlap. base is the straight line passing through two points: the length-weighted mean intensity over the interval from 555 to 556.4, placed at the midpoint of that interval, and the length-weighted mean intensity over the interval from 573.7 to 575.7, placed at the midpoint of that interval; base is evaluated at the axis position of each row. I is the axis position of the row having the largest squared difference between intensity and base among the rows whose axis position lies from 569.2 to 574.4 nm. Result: 573.55 nm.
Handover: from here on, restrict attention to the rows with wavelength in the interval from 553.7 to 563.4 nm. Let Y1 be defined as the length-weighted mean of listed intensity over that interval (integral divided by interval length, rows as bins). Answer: 9.84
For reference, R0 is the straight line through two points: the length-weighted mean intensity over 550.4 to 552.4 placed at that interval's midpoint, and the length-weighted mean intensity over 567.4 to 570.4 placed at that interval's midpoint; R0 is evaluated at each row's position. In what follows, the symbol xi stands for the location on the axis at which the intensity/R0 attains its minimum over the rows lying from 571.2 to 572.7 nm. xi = 572.55 nm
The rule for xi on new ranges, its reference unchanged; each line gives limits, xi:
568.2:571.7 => 569.55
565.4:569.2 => 567.80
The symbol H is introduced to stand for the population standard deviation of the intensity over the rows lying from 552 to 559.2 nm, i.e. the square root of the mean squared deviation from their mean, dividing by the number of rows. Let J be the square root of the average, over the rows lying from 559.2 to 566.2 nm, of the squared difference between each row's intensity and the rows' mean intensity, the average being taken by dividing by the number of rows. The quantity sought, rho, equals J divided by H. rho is 1.0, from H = 0.33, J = 0.33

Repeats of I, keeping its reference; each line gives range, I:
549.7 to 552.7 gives 549.80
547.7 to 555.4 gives 549.80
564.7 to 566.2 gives 565.30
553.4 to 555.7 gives 554.55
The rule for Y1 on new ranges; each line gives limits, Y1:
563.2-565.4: 9.66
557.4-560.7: 9.83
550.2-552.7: 9.73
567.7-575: 9.61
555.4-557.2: 9.73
